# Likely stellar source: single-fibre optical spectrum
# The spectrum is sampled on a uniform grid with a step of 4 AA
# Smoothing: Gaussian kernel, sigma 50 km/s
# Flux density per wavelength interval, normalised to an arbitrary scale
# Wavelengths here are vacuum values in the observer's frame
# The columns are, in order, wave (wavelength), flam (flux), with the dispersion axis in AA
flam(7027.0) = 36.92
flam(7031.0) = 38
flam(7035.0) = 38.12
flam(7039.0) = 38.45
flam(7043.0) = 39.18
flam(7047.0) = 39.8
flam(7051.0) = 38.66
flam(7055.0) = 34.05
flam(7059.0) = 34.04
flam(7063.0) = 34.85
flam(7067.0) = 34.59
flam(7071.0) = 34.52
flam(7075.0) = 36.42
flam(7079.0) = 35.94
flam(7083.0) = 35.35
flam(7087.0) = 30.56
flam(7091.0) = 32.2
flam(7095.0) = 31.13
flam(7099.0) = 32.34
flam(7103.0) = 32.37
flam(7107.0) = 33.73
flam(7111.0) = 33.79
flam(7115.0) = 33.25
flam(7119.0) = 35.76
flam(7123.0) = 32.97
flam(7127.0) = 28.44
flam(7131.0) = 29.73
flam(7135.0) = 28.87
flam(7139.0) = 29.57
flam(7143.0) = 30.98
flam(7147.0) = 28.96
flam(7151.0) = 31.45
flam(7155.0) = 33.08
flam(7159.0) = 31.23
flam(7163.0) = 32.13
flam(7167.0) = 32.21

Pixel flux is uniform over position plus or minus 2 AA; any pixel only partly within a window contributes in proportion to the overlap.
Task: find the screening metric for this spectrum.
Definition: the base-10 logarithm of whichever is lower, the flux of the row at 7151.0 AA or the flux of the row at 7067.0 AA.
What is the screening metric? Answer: 1.498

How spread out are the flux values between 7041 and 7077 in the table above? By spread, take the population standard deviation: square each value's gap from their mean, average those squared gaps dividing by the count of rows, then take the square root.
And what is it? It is 2.22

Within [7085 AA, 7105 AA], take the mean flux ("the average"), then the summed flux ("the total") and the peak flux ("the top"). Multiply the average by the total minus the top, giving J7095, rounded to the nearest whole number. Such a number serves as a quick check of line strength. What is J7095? 4004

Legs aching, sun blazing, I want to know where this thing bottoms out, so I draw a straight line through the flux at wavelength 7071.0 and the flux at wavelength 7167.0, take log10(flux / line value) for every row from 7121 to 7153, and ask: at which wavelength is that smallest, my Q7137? 7127.0 AA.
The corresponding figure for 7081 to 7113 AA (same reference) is 7087.0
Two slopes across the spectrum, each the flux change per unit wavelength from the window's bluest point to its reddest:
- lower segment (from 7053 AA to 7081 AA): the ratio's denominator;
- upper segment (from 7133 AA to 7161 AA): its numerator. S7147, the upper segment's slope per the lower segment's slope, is 1.2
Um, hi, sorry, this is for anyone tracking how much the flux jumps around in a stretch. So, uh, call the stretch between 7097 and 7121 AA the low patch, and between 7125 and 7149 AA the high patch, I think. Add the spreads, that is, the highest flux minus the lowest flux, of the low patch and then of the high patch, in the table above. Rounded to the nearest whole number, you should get 6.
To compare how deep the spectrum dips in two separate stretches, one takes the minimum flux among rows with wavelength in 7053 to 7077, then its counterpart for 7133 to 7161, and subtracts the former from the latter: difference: -5.2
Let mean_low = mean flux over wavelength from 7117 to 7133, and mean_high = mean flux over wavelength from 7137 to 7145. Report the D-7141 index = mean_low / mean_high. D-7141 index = 1.05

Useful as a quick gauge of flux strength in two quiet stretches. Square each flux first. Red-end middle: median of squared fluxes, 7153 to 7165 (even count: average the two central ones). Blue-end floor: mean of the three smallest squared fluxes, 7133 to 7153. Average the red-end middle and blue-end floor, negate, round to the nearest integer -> -941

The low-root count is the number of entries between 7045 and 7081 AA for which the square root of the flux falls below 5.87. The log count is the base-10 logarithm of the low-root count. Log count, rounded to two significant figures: 0.30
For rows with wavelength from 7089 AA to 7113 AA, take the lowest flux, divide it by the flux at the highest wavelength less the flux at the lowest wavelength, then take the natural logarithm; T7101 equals 3.0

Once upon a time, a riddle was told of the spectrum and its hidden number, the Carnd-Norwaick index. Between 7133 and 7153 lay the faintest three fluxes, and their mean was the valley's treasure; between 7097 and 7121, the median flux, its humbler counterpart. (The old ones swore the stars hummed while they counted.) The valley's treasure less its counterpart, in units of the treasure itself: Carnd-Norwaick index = -0.15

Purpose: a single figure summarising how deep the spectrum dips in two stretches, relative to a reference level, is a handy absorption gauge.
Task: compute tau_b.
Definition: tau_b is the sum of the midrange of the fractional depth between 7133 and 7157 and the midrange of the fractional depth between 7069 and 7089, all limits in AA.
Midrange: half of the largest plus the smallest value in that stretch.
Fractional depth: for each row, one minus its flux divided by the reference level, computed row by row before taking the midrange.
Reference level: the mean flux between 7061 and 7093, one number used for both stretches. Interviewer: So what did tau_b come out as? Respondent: 0.12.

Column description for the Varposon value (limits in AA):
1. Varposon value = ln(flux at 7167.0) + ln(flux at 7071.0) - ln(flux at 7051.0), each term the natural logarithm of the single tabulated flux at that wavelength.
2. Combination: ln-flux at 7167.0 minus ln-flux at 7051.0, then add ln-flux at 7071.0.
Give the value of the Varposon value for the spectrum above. 3.36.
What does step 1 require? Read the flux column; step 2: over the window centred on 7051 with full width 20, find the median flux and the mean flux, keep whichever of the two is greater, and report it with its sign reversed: -38.7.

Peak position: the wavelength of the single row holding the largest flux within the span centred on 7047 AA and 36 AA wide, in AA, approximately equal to 7047.0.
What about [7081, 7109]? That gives 7083.0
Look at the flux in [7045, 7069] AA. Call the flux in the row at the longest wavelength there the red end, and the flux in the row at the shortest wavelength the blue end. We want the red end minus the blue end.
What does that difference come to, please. -5.2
